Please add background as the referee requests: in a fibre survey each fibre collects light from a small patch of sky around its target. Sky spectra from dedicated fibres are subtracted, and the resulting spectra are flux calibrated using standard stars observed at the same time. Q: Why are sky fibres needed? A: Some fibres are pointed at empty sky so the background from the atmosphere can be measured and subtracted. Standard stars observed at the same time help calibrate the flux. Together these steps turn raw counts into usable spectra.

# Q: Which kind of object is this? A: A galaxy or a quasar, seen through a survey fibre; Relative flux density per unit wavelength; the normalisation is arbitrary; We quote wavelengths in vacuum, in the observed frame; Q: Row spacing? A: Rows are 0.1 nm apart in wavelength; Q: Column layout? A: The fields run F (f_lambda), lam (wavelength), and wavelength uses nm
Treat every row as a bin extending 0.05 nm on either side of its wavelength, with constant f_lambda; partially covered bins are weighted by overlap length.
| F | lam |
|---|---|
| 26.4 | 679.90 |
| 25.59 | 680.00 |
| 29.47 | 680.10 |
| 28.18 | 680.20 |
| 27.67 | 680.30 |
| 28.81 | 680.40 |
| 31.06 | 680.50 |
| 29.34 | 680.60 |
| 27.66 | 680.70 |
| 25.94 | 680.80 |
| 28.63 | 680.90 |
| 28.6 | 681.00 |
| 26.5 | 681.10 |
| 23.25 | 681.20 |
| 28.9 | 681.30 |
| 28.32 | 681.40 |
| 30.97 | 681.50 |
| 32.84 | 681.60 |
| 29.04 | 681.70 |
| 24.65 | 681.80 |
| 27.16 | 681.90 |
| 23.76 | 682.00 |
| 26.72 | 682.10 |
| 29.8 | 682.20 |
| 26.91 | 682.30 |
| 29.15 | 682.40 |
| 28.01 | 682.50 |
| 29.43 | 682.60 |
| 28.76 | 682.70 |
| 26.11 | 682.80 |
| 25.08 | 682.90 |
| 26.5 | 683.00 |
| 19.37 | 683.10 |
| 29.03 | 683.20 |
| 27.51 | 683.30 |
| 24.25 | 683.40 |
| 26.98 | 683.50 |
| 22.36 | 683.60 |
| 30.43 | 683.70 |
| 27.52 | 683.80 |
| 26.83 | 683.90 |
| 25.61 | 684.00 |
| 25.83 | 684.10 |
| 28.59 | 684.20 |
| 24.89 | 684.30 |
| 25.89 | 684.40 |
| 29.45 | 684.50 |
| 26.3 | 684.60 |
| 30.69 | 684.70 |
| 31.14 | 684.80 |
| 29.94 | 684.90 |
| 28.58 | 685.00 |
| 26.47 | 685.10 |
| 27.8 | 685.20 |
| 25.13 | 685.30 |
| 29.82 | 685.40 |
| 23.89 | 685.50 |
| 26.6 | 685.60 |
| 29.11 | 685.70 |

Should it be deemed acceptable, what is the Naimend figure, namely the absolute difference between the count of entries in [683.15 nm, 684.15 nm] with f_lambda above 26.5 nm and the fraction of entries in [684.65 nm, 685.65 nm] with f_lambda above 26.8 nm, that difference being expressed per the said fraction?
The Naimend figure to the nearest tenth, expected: 9.0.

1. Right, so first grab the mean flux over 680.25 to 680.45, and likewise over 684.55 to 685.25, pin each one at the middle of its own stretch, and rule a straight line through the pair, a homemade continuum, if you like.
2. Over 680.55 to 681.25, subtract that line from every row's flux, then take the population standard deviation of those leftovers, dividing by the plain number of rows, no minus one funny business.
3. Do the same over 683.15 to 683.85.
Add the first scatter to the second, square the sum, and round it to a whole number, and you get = 20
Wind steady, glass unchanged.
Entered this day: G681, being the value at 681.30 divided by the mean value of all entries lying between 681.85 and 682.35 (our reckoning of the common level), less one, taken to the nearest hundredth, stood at 0.08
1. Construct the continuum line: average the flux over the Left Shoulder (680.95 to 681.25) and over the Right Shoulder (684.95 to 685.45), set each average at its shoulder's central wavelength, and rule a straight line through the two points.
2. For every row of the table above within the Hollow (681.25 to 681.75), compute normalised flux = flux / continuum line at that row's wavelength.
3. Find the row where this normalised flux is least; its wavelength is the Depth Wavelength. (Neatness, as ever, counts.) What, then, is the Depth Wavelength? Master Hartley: 681.40 nm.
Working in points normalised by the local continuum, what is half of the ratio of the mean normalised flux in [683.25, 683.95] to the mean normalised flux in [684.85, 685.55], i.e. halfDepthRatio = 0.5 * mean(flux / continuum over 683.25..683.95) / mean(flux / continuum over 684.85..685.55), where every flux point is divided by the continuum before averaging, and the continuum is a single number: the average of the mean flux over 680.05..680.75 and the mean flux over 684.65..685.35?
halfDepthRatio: 0.485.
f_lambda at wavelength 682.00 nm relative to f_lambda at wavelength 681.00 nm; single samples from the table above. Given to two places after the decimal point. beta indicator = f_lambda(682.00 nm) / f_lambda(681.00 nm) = 0.83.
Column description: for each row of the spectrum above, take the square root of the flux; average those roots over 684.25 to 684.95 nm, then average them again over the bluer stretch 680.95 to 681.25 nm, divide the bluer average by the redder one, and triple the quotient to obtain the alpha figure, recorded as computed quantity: 2.88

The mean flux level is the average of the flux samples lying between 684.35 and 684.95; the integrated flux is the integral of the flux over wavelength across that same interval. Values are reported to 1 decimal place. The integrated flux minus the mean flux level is -11.6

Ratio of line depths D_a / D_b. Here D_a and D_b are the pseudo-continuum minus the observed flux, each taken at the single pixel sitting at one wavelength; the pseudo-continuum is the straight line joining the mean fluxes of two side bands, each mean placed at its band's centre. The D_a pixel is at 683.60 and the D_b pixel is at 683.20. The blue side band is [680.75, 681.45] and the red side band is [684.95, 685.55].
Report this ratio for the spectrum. -2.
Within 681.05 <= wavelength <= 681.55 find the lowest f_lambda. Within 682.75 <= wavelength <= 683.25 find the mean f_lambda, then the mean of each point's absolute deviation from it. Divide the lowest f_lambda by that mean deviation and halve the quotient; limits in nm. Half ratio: 5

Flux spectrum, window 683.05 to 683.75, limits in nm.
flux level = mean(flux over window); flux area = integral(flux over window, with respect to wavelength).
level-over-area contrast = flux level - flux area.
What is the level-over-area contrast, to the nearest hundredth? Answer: 7.71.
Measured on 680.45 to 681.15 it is 8.47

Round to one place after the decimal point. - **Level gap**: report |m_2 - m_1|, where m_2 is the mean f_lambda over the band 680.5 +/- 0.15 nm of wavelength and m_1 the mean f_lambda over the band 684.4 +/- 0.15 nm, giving 3.0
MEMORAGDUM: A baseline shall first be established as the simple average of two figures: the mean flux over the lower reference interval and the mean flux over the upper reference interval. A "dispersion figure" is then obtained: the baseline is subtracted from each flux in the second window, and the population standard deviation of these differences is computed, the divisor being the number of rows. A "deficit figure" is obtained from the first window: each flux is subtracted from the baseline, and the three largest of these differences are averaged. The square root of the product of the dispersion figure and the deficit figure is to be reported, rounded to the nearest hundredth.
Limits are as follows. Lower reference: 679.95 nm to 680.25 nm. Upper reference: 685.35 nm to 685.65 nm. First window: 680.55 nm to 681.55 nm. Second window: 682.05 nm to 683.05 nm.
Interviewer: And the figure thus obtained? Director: 1.76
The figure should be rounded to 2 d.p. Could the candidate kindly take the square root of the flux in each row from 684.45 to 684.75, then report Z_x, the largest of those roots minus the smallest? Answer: 0.41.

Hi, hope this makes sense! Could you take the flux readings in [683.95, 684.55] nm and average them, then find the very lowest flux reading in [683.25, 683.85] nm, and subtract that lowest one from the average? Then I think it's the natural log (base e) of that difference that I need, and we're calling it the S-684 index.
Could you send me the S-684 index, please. 1.5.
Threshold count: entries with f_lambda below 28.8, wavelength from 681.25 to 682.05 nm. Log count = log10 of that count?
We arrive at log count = 0.602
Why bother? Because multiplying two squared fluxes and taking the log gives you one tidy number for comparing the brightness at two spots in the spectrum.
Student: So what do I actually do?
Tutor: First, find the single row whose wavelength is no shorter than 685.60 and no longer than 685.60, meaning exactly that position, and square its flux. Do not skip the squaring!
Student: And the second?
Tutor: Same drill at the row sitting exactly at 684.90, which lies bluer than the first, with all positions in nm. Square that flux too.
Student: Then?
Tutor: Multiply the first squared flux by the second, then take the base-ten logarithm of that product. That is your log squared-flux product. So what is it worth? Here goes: 5.80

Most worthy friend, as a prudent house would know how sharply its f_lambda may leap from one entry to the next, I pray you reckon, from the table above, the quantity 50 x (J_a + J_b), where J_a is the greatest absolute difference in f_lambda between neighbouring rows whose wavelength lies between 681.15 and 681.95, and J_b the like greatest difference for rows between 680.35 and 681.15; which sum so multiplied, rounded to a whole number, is 417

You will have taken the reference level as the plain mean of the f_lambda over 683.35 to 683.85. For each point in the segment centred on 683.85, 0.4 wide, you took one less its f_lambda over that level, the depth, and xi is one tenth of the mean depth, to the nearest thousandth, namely -0.005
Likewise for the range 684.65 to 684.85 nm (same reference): -0.018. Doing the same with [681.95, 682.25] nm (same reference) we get -0.002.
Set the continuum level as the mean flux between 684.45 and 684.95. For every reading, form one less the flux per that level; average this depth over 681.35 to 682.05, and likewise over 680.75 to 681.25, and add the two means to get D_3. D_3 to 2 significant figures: 0.15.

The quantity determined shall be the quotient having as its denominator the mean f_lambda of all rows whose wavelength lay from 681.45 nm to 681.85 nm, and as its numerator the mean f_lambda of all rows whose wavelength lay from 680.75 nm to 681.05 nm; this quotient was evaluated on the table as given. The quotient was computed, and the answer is 0.94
